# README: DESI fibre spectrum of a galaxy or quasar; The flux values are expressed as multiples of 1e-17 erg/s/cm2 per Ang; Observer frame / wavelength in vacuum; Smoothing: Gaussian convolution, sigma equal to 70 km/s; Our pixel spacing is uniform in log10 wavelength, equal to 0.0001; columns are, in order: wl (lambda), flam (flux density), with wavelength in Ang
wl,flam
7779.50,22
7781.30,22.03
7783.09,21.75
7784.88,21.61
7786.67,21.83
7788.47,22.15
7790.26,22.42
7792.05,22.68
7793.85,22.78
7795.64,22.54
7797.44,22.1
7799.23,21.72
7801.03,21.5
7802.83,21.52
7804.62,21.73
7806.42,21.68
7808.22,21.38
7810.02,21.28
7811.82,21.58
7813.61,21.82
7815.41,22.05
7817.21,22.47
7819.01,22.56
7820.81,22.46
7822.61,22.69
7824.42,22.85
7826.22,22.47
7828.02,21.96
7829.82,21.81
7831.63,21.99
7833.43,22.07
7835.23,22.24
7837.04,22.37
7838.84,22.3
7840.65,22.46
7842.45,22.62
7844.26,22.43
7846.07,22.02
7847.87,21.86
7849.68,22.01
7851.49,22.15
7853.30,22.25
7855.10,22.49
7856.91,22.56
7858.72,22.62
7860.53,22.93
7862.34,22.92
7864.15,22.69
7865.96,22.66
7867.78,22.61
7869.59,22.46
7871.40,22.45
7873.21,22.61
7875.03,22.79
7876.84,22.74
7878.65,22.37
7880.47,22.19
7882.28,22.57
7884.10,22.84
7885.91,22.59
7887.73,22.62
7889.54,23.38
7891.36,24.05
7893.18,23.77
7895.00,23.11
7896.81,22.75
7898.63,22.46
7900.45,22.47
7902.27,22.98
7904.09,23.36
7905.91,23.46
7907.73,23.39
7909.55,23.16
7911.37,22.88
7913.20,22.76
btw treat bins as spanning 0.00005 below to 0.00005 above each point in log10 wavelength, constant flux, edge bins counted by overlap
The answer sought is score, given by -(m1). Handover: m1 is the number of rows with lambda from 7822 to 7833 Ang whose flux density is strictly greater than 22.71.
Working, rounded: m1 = 1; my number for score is -1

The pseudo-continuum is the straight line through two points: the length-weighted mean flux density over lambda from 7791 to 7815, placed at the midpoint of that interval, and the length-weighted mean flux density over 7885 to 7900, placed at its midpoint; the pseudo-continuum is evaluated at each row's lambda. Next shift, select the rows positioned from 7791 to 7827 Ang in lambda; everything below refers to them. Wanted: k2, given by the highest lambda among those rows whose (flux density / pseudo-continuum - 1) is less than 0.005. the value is 7815.41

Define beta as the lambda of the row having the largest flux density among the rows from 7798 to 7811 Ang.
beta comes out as 7804.62 Ang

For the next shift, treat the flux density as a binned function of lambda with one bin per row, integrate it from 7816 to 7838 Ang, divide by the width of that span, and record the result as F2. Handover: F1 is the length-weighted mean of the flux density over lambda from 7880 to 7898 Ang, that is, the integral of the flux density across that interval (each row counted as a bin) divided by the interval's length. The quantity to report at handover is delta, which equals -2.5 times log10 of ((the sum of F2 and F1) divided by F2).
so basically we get -0.769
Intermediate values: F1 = 23.0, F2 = 22.3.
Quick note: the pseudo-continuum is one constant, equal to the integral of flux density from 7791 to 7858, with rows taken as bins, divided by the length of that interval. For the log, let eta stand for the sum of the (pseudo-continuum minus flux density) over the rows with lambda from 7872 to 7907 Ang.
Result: -14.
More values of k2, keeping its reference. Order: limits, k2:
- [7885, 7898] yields 7896.81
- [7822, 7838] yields 7837.04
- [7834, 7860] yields 7858.72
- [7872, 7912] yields 7911.37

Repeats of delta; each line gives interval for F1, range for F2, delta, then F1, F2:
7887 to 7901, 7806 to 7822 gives -0.781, 23.1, 21.9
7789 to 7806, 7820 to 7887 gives -0.745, 22.1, 22.4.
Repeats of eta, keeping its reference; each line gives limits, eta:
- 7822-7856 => -2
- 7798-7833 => 3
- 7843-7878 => -6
